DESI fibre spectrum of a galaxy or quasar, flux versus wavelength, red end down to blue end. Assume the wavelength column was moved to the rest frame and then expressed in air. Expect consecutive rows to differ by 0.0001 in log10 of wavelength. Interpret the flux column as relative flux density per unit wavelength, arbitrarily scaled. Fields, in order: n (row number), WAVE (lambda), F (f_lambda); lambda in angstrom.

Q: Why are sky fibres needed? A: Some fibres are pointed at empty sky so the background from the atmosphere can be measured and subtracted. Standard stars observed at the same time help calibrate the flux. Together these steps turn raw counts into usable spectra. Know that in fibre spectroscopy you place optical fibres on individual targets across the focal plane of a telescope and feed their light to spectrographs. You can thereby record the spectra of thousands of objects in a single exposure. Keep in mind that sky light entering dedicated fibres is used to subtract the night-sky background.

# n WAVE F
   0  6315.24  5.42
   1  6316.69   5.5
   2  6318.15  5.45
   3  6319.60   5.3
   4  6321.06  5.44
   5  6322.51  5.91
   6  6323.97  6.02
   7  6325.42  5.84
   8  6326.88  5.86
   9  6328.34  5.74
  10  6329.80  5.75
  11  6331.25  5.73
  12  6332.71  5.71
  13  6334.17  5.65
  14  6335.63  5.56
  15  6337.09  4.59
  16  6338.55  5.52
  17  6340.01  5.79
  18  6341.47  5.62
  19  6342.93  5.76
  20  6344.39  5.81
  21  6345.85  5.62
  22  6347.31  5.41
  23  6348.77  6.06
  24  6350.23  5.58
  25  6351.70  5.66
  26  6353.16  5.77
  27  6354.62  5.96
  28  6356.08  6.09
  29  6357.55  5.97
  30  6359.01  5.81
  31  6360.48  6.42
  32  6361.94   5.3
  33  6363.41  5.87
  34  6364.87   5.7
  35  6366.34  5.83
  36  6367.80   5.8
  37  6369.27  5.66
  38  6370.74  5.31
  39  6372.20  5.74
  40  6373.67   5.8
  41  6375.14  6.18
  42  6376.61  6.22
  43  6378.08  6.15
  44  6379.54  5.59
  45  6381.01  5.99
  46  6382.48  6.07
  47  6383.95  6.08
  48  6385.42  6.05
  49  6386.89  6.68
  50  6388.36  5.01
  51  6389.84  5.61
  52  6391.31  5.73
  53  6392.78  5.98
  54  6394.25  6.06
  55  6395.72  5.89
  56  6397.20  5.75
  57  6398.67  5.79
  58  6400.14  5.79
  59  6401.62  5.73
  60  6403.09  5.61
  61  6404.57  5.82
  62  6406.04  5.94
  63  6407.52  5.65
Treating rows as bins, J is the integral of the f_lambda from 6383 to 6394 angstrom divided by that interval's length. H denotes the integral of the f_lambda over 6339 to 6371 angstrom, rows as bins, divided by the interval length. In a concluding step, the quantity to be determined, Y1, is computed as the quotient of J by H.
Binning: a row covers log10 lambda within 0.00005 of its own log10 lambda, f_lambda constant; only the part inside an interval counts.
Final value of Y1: 1.02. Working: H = 5.77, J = 5.89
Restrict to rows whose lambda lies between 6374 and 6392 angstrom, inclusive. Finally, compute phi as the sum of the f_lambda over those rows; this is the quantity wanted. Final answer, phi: 71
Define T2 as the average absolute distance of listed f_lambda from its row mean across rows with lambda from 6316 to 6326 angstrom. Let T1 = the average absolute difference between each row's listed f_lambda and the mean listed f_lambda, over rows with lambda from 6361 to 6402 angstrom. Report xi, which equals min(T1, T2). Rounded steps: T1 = 0.229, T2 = 0.245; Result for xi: 0.229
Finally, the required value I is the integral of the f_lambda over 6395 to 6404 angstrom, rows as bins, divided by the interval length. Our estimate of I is 5.76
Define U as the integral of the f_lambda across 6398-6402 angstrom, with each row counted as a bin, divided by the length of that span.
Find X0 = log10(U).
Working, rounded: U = 5.77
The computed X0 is 0.761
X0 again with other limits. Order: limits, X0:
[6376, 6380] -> 0.779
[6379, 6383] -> 0.770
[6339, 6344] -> 0.757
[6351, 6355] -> 0.763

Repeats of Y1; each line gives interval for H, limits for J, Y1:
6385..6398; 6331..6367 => 0.98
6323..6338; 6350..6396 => 1.04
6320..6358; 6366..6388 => 1.04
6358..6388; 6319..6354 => 0.96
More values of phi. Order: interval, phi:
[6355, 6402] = 188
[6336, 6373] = 143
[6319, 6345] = 102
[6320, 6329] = 35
